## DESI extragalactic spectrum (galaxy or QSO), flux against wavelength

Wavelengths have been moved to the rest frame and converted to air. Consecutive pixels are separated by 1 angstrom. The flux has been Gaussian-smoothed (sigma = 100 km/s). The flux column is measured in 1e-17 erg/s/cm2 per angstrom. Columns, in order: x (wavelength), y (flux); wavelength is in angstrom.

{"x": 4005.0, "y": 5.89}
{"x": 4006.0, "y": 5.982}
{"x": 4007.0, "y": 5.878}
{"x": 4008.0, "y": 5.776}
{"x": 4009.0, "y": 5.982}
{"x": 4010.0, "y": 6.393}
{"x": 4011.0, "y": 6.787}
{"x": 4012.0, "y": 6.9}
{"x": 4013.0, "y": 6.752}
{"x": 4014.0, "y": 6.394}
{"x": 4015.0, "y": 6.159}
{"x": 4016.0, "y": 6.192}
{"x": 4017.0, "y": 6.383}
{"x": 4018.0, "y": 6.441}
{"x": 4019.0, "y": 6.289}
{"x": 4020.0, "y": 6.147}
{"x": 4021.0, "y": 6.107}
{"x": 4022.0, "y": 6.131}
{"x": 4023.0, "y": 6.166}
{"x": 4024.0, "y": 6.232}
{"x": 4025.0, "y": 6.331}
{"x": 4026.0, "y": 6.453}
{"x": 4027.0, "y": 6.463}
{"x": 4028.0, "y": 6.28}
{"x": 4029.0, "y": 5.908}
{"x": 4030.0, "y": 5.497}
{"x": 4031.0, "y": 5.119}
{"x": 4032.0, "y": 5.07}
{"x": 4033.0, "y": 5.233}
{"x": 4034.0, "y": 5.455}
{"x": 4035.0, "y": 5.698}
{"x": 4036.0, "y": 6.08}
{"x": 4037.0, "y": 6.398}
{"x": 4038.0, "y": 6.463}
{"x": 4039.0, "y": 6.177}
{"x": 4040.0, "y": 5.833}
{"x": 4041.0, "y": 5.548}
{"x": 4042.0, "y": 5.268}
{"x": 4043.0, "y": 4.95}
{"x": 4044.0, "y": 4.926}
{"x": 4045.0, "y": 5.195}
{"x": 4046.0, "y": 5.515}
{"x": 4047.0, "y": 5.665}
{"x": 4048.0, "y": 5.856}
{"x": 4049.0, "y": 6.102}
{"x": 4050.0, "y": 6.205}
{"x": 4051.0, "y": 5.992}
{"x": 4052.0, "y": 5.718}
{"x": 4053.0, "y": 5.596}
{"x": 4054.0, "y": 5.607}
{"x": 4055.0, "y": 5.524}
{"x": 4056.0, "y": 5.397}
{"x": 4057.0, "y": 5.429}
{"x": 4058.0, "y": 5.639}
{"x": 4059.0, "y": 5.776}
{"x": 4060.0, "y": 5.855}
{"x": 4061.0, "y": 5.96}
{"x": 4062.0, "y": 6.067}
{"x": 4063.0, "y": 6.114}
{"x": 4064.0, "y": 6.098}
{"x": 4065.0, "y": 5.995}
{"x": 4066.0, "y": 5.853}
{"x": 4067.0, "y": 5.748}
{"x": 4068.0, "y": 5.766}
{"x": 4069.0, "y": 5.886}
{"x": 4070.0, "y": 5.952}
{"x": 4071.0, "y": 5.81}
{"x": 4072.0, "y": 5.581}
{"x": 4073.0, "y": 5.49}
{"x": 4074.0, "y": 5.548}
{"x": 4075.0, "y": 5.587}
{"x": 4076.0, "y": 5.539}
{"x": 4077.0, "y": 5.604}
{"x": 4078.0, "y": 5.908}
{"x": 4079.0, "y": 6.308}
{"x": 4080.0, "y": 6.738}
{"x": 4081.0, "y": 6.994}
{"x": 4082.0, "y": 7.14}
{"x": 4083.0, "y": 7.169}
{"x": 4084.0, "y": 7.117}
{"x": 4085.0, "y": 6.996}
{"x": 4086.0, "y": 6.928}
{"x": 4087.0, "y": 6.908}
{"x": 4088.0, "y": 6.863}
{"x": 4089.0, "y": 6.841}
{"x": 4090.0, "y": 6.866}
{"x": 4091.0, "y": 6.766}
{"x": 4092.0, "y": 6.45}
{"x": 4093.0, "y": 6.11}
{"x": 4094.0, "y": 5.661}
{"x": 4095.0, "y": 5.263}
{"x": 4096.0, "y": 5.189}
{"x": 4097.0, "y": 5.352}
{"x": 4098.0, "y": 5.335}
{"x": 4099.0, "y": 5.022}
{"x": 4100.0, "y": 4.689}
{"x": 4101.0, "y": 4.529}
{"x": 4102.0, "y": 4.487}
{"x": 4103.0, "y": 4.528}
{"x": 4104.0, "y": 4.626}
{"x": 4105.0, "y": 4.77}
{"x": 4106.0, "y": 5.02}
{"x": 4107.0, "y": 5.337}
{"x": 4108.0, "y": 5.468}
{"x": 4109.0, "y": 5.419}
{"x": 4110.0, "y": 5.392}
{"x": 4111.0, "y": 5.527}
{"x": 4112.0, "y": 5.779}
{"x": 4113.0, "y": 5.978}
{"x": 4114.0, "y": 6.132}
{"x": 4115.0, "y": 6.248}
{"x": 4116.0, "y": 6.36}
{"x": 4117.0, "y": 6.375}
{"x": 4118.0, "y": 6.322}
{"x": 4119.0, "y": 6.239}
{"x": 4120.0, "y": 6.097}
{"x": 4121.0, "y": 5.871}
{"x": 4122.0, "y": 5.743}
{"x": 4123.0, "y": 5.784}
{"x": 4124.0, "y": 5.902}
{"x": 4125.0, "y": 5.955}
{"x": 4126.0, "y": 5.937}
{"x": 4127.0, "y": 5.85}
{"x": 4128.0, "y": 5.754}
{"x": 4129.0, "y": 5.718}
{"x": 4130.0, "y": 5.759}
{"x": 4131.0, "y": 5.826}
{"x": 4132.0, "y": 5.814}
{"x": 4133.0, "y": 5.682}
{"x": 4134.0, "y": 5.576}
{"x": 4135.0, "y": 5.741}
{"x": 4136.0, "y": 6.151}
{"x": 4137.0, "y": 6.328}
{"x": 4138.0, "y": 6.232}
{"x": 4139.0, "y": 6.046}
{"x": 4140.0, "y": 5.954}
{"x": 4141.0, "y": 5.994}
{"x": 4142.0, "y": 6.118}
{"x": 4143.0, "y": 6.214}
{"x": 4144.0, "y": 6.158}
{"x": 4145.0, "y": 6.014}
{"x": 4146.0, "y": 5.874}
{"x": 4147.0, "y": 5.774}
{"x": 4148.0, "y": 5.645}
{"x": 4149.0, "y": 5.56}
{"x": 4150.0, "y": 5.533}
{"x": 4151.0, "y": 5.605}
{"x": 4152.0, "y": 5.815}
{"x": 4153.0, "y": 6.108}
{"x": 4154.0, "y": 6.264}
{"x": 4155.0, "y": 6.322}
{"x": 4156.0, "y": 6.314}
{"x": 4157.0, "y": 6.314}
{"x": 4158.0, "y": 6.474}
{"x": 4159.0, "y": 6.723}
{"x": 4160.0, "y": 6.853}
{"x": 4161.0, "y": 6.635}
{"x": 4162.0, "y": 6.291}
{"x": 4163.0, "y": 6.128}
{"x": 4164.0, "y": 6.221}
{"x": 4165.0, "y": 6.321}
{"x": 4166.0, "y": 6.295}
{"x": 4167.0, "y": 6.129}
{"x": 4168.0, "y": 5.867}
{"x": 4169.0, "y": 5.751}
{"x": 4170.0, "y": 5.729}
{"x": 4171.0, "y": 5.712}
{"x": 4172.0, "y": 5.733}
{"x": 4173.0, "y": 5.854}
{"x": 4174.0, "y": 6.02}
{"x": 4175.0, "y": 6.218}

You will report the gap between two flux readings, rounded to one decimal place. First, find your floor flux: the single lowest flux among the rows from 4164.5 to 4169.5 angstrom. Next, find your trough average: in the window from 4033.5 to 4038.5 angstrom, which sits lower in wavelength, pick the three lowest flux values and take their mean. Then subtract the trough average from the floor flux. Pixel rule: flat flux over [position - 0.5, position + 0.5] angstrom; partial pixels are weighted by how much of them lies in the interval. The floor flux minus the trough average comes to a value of 0.0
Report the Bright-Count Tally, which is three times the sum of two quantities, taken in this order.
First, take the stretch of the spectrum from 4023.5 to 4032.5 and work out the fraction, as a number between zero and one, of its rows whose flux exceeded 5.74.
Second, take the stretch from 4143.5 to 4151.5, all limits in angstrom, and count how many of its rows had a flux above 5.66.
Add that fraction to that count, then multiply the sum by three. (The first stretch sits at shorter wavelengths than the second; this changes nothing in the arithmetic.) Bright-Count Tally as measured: 14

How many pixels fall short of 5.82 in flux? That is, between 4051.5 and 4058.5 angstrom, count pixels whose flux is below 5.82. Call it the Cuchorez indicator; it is 7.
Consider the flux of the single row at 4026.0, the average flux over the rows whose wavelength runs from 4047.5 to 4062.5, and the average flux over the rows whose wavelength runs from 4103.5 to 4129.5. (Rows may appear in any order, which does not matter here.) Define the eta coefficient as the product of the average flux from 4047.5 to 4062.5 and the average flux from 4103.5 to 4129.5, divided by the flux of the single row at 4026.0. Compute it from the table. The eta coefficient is 5.16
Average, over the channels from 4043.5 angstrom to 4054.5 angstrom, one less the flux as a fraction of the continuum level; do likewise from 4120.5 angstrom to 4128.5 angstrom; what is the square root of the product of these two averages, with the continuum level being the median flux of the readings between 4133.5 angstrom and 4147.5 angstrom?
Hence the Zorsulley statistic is 0.042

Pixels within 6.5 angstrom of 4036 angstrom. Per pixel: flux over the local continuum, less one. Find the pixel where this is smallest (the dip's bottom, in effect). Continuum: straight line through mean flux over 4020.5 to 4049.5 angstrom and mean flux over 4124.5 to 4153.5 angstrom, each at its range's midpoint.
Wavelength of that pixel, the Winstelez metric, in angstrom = 4032.0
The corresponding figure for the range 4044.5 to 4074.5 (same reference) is 4045.0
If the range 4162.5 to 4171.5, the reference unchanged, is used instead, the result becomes 4171.0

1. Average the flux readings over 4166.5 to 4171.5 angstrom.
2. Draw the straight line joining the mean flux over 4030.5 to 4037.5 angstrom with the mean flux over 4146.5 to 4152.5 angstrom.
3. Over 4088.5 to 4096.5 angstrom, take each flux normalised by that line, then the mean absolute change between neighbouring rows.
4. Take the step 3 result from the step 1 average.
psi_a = 5.79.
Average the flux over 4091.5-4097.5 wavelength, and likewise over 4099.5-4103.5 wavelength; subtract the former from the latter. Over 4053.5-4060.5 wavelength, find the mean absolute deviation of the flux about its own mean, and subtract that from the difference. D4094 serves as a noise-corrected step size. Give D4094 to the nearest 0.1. -1.2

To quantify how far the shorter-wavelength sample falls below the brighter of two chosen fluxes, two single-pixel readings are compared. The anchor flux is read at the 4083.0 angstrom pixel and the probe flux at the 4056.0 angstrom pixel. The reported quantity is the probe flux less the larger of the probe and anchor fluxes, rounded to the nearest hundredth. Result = -1.77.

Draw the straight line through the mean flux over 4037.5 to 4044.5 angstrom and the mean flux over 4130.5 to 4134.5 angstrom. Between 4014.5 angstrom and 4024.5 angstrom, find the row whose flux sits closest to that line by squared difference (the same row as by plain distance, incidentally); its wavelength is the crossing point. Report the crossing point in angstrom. 4021.0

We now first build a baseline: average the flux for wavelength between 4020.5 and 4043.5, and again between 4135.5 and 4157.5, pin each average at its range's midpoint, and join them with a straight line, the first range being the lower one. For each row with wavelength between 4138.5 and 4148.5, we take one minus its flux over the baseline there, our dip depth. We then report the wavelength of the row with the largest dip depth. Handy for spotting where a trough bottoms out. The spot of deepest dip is 4148.0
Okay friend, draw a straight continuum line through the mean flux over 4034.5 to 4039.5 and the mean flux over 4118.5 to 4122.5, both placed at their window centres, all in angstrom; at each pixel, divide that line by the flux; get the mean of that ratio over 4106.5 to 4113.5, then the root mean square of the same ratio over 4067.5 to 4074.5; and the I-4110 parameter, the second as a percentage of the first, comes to 98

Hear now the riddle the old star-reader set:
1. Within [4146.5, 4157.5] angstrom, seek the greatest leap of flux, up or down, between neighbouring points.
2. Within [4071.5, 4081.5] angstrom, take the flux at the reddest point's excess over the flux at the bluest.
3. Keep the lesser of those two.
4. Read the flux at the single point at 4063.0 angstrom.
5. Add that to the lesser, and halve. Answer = 3.20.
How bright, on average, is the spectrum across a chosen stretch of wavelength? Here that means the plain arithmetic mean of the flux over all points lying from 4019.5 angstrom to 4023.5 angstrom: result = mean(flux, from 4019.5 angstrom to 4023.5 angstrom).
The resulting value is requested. 6.1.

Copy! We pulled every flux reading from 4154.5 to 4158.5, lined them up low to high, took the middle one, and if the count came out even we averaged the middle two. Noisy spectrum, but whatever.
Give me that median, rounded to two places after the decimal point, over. 6.32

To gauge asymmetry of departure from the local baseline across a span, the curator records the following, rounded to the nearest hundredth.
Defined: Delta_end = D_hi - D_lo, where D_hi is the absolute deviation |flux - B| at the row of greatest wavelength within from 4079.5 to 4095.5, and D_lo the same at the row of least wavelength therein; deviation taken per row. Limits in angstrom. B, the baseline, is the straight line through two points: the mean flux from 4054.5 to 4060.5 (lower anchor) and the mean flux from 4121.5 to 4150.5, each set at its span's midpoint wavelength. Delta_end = -0.58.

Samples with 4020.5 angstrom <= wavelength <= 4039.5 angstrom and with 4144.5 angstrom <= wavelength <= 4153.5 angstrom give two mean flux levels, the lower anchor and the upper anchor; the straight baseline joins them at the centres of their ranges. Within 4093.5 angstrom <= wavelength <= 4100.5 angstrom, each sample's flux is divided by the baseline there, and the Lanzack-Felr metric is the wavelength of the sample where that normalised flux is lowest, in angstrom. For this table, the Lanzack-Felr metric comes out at 4100.0 angstrom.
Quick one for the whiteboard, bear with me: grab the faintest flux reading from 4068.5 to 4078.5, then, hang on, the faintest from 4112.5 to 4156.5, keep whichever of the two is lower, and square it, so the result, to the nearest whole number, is 30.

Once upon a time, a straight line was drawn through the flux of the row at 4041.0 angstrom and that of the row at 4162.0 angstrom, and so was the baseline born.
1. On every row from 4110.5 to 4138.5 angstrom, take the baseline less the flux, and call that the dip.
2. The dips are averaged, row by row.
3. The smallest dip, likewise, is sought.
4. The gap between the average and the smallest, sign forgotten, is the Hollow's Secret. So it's 0.47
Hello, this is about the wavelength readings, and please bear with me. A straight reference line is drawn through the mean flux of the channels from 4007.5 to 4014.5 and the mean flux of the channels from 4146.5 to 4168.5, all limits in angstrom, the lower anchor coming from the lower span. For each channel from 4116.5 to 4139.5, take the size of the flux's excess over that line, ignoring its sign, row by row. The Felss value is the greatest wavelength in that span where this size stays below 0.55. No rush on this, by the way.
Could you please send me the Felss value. 4139.0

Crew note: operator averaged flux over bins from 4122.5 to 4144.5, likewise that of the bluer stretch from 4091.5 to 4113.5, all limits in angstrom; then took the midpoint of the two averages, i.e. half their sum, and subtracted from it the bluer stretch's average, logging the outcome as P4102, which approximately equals 0.3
